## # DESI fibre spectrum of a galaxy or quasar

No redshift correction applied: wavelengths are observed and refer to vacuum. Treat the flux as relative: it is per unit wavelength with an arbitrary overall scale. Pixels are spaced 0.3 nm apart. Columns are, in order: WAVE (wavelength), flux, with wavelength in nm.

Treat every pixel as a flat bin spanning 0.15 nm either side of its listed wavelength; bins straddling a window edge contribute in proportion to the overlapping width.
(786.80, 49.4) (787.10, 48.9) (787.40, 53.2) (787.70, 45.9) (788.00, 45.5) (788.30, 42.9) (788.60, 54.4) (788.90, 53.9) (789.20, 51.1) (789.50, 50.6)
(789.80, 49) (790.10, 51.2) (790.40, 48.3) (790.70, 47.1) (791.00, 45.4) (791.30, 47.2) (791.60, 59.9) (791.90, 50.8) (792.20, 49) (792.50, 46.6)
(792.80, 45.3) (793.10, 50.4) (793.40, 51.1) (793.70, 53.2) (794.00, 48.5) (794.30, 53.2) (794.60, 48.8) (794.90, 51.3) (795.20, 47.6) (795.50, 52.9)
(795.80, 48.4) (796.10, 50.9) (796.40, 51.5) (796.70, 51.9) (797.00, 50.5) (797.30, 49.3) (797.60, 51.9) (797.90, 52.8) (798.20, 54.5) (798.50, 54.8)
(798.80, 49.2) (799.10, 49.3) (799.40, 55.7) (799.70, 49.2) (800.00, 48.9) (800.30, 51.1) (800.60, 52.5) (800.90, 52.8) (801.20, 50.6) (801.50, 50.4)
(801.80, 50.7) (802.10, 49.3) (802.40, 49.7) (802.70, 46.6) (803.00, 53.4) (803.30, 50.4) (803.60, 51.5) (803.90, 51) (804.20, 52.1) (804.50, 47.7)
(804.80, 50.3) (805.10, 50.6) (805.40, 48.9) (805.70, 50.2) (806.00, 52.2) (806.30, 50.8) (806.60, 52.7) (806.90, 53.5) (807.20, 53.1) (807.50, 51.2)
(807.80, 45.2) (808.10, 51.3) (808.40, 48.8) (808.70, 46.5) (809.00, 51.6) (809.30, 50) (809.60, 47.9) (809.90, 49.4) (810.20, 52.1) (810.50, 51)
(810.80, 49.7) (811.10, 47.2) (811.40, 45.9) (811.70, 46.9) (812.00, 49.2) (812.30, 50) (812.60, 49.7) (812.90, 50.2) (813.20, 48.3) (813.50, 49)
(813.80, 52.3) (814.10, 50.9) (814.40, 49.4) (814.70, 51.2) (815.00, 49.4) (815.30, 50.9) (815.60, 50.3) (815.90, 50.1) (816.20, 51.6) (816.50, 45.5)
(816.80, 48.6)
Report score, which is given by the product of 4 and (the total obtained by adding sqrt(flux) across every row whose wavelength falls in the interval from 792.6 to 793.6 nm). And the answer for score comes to 83.9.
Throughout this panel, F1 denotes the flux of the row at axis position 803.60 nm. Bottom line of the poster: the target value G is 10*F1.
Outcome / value 515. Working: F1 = 51.5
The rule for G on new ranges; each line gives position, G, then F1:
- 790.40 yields 483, 48.3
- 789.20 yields 511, 51.1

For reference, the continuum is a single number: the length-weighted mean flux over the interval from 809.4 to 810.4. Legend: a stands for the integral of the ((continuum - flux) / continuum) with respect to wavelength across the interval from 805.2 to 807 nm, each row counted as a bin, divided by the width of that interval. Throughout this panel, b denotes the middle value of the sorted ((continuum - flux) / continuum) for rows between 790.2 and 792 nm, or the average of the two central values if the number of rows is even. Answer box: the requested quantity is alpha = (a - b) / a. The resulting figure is 2.5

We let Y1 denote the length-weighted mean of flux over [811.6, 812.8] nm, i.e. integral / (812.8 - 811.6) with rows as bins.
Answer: 49.1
